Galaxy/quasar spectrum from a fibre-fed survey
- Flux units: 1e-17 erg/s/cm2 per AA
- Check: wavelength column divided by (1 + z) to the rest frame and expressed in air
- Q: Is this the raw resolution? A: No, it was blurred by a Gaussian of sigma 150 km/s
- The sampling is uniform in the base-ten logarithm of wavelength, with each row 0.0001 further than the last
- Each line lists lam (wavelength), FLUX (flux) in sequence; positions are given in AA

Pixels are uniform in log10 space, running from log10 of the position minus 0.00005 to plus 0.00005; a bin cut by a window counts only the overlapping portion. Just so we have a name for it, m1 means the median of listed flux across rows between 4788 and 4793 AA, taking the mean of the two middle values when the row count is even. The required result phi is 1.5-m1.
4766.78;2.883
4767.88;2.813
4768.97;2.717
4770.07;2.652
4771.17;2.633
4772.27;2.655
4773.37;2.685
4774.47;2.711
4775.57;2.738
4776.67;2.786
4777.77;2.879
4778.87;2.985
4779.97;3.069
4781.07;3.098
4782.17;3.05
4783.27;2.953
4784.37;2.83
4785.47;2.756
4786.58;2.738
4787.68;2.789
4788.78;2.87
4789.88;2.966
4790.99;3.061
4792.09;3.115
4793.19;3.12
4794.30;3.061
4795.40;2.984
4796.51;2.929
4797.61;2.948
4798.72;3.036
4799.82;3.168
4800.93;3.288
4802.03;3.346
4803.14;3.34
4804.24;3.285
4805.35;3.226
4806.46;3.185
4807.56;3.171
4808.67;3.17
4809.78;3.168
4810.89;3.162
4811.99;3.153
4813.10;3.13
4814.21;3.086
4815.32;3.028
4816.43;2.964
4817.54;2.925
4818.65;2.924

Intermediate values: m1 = 3.01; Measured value -1.51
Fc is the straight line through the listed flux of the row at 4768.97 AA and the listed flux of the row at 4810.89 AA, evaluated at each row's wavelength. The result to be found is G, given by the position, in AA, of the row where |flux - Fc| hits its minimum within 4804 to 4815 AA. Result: 4810.89 AA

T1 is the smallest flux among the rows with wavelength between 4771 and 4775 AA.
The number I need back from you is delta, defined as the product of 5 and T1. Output 13.2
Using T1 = 2.633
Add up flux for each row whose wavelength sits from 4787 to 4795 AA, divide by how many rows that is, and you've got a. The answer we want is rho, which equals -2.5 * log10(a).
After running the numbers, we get -1.192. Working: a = 3.00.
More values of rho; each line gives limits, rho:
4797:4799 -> -1.190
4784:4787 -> -1.108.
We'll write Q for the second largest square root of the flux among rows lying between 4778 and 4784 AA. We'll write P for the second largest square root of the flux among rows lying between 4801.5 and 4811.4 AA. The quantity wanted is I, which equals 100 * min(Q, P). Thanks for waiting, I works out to 175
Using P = 1.83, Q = 1.75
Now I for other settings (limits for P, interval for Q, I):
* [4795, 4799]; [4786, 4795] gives 173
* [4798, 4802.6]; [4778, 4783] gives 175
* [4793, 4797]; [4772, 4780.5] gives 173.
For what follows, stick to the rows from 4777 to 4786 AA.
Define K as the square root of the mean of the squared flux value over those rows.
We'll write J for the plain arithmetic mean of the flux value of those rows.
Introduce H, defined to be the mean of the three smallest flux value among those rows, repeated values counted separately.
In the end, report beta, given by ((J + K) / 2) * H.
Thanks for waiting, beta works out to 8.3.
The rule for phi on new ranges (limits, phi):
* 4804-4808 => -1.71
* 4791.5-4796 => -1.59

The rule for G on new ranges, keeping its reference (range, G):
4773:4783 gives 4776.67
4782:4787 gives 4784.37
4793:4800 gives 4798.72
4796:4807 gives 4798.72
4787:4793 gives 4789.88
